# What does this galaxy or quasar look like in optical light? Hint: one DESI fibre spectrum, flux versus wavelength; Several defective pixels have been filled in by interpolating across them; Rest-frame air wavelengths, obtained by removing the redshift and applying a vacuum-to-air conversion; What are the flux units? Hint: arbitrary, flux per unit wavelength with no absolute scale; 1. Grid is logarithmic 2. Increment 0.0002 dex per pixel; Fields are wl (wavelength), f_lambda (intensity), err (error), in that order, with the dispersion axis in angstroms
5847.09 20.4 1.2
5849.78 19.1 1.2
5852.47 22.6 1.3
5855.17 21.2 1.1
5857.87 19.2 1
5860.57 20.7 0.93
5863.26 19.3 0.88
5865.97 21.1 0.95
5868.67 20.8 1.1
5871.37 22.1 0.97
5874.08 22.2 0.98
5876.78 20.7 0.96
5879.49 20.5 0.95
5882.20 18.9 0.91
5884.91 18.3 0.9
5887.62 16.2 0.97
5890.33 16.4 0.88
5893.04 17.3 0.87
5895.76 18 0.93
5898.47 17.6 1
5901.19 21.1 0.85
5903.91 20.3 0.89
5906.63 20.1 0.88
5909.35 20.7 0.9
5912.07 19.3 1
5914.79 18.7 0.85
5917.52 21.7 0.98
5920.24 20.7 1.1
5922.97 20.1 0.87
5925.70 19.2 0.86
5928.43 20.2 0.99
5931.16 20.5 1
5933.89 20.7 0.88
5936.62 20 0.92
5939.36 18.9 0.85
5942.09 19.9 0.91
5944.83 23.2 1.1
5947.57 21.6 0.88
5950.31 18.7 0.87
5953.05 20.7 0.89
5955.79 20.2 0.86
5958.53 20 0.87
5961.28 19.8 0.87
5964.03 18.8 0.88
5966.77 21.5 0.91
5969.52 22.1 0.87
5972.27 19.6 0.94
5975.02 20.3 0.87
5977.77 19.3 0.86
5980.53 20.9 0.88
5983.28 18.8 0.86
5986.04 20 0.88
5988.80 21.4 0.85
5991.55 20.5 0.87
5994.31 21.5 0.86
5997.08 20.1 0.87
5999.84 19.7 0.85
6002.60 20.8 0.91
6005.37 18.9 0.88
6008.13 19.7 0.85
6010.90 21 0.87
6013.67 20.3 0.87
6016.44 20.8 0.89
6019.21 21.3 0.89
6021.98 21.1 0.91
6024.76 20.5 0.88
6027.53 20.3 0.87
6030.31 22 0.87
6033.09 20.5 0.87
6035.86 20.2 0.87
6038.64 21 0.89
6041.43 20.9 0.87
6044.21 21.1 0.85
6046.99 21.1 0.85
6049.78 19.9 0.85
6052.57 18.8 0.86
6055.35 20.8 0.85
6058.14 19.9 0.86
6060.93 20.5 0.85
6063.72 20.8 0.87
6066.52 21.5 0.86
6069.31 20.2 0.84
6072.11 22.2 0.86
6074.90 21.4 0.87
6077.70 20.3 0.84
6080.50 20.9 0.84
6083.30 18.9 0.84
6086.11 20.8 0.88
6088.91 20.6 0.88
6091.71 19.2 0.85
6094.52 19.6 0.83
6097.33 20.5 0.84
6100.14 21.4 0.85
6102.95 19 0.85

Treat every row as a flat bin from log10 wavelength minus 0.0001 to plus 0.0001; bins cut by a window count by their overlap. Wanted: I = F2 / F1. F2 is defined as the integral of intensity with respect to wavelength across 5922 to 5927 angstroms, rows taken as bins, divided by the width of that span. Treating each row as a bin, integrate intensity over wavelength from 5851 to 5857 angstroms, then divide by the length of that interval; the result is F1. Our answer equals 0.91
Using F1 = 21.6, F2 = 19.6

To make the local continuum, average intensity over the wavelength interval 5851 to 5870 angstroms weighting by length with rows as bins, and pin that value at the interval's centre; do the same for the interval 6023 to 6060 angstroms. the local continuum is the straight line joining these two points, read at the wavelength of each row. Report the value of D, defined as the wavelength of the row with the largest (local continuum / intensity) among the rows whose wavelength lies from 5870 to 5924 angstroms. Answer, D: 5887.62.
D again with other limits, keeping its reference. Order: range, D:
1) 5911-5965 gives 5914.79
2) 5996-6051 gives 6005.37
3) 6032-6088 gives 6052.57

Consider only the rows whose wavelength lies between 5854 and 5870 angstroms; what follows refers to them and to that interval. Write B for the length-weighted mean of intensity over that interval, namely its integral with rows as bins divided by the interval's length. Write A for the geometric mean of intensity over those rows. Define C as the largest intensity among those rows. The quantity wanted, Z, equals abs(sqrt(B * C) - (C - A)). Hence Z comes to 19.9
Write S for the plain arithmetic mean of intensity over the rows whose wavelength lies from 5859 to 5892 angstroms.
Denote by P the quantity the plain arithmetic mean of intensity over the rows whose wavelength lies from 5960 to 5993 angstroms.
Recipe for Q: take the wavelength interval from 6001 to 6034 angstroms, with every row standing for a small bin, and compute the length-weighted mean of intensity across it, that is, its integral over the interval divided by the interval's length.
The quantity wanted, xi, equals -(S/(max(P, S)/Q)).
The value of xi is -20.1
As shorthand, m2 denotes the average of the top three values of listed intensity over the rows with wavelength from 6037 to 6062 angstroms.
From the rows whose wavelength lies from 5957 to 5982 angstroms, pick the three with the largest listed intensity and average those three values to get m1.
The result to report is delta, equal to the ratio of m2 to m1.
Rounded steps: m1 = 21.5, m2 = 21.1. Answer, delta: 0.98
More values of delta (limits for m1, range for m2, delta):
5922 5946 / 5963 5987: 1.00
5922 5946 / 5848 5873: 1.02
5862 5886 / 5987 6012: 0.98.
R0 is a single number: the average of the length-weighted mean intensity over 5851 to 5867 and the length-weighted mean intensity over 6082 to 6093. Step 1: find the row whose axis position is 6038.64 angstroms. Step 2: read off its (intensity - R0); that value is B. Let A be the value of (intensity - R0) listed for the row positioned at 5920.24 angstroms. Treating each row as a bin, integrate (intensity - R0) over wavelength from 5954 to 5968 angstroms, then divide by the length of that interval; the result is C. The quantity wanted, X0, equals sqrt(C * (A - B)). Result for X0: 0.3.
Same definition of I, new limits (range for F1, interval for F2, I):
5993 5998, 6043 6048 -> 1.01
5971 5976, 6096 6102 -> 1.04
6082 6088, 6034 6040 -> 1.04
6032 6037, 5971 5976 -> 0.98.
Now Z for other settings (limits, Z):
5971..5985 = 19.2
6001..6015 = 19.7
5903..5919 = 19.3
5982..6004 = 19.7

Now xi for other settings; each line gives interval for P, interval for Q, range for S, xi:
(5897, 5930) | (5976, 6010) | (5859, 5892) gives -19.9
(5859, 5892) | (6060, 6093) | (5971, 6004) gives -20.6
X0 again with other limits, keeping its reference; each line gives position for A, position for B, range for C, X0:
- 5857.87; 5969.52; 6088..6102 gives 0.4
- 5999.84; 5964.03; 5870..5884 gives 0.7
